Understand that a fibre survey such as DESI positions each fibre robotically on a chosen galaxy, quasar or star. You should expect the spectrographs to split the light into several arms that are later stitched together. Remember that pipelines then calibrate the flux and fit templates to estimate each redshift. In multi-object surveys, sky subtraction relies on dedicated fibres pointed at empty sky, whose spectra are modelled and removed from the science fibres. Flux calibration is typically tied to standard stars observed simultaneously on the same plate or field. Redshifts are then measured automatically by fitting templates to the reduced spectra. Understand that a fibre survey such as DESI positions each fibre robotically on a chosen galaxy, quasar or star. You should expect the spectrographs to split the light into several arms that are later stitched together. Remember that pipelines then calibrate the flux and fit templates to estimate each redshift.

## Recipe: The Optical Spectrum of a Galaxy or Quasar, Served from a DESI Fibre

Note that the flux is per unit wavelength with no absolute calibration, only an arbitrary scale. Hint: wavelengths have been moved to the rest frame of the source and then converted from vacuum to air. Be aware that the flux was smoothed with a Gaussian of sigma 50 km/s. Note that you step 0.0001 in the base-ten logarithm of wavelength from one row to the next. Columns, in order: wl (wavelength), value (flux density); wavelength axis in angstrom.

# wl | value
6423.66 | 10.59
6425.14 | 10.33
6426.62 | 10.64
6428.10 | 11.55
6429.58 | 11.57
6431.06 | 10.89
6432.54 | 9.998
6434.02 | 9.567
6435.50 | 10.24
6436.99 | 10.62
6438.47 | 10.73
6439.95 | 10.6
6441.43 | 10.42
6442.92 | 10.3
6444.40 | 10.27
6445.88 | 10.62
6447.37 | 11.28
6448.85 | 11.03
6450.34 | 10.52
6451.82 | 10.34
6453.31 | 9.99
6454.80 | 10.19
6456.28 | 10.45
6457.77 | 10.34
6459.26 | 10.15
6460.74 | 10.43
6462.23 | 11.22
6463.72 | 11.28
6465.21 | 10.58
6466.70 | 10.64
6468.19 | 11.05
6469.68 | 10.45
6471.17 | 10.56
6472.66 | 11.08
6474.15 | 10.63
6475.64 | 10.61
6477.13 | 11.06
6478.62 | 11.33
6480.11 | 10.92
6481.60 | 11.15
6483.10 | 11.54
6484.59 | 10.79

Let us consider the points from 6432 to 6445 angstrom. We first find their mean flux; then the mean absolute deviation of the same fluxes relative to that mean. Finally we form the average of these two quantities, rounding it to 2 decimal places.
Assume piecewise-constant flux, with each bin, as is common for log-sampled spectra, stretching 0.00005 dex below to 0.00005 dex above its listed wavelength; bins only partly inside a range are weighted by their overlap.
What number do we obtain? 5.28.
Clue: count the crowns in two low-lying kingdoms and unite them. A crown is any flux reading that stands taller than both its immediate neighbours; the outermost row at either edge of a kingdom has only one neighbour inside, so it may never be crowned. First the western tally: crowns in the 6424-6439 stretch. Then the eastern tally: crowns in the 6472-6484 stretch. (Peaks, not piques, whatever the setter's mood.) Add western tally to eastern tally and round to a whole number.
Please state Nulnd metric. 2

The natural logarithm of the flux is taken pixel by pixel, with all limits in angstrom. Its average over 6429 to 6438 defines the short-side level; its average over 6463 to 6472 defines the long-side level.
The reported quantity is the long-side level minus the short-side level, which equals 0.03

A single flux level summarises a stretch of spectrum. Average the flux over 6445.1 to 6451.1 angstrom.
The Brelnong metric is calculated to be 10.9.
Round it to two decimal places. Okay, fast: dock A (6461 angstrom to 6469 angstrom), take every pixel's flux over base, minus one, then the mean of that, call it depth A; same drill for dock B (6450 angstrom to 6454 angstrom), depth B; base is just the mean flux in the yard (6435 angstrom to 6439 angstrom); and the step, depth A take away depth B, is 0.06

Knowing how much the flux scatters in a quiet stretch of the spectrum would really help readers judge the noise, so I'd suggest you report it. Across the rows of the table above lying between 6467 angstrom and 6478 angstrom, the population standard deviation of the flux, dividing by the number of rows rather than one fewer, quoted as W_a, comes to 0.25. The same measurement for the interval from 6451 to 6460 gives 0.15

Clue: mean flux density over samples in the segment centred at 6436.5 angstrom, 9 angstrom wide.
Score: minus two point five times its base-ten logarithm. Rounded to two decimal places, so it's -2.53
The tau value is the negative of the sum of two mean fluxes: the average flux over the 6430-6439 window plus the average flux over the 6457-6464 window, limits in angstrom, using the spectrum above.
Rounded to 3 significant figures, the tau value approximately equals -21.0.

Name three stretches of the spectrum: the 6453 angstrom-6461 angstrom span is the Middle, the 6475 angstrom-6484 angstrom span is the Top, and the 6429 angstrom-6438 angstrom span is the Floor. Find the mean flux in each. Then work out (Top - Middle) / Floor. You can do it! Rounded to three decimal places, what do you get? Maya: 0.080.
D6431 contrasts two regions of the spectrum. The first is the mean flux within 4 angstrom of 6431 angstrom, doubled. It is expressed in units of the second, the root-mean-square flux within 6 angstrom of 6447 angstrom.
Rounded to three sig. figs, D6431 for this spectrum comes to 2.02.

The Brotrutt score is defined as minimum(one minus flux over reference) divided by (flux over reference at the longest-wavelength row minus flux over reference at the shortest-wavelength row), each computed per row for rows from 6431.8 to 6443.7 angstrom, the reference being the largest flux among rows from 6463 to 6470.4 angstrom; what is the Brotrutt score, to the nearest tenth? 1.8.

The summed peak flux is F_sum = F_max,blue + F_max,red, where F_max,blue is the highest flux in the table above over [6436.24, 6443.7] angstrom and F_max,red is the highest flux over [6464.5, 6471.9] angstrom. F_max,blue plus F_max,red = 21.8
